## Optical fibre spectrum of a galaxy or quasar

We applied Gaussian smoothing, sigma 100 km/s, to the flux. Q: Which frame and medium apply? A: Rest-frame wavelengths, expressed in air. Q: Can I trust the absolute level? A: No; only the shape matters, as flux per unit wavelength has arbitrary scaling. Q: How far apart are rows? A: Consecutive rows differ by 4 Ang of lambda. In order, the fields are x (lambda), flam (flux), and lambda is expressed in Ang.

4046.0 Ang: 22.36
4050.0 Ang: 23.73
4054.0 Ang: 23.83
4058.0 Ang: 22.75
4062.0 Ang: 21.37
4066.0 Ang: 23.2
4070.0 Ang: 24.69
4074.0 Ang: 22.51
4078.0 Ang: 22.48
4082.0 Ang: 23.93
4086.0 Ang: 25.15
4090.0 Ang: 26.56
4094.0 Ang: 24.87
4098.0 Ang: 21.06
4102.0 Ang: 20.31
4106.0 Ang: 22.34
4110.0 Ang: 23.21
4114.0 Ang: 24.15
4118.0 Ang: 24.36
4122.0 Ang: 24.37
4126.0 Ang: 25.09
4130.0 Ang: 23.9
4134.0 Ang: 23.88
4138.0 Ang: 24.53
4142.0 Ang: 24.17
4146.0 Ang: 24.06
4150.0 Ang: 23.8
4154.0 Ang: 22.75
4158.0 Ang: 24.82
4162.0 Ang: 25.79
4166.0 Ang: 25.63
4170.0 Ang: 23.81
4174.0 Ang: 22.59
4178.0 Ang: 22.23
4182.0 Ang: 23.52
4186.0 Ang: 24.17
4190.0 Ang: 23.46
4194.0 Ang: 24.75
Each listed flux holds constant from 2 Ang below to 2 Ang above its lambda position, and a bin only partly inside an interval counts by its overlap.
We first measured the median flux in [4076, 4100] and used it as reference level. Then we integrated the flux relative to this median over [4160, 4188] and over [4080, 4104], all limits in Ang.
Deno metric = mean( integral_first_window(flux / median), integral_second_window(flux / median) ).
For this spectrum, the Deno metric 25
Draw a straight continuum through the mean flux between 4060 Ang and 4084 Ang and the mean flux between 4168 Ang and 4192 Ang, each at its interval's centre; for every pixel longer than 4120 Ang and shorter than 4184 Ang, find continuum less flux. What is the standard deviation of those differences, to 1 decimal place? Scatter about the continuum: 1.0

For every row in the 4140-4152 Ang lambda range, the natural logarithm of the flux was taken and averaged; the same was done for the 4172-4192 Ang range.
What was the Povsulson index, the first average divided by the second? 1.01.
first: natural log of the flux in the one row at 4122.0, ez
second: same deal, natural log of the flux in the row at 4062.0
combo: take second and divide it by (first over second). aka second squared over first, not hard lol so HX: 2.94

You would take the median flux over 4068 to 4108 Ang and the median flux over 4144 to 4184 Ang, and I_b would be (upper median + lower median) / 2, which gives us 23.5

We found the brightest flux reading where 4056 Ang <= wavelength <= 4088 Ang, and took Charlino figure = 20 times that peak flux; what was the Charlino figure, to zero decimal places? 503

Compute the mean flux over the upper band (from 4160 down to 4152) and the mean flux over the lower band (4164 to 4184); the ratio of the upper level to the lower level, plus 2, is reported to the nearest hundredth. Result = 3.01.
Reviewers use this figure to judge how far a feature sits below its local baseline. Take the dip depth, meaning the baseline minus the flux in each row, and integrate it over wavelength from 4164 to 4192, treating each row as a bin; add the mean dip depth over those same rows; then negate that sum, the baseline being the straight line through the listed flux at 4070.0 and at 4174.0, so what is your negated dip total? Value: 33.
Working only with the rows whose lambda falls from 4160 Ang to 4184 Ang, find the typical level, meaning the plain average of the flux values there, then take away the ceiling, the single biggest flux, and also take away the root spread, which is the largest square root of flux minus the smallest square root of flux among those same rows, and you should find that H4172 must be -2.2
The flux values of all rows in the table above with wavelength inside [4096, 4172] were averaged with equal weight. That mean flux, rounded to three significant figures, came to 23.8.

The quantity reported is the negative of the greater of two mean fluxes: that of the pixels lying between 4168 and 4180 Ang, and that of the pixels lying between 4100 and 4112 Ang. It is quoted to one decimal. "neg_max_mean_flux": -22.9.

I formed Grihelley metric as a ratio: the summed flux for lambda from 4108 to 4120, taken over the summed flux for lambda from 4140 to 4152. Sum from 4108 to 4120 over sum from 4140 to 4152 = 0.996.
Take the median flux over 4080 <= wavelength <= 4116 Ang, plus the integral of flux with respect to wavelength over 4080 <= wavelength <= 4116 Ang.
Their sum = 870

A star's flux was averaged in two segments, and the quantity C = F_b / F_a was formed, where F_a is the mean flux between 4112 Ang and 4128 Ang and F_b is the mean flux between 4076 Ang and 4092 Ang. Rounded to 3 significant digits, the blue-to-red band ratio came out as 1.00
